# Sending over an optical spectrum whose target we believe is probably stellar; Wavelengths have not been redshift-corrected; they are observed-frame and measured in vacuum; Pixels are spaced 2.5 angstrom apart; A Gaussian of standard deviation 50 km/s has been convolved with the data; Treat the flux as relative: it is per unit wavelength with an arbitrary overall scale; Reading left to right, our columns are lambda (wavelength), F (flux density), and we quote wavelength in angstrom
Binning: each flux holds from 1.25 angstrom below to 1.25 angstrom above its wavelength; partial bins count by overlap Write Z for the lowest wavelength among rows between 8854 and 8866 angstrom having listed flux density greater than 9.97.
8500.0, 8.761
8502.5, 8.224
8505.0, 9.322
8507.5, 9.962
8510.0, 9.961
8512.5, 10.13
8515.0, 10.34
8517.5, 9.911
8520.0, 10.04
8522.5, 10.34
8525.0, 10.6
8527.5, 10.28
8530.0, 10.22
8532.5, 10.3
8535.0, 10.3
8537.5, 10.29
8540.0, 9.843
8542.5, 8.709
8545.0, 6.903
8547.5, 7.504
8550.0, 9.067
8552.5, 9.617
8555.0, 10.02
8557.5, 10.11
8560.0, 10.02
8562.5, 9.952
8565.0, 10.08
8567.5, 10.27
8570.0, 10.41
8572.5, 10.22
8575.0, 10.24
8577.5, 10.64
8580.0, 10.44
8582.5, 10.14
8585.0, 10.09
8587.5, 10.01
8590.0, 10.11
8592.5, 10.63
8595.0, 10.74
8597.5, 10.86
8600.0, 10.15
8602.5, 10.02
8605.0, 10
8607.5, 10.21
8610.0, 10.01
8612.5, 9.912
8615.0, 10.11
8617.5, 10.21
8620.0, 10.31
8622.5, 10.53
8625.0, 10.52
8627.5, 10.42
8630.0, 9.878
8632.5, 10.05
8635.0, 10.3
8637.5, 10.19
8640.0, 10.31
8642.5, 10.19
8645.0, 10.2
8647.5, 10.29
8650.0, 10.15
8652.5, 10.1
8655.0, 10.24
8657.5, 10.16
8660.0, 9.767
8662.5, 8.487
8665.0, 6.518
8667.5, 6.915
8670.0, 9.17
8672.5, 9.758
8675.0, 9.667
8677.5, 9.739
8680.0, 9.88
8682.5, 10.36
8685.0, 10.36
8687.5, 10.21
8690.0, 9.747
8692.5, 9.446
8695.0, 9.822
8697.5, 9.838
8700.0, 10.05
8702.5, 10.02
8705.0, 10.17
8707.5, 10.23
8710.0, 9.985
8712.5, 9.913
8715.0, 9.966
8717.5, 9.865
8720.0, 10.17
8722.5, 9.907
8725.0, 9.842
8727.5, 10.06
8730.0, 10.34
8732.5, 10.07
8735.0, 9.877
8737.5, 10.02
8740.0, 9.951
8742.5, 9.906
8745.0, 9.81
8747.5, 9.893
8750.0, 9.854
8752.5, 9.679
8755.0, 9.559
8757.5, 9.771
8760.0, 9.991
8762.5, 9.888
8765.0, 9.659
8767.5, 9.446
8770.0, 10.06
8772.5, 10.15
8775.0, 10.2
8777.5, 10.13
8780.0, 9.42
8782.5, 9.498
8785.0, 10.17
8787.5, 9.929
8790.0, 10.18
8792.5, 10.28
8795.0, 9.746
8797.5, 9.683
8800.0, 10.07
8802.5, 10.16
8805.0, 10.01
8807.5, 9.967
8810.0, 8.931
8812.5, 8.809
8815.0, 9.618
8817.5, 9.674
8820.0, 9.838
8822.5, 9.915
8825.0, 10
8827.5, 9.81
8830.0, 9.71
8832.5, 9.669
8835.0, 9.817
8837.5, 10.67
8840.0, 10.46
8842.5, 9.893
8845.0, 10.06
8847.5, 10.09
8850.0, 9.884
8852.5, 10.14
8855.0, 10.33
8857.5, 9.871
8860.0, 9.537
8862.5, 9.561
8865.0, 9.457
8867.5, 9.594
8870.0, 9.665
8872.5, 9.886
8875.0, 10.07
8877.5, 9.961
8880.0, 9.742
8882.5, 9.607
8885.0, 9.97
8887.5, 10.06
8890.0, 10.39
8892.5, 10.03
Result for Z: 8855.0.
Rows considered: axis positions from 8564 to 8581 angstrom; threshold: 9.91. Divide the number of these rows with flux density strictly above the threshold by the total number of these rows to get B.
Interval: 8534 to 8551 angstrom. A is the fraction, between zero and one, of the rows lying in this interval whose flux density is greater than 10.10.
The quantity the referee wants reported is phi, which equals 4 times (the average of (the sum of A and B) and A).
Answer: 3.1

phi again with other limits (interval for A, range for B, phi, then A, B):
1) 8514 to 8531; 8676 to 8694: 3.7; 0.71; 0.4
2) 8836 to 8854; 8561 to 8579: 3.7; 0.43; 1.0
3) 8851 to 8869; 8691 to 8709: 2.3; 0.29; 0.6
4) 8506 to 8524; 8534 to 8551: 2.3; 0.43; 0.3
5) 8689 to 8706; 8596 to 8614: 2.6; 0.14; 1.0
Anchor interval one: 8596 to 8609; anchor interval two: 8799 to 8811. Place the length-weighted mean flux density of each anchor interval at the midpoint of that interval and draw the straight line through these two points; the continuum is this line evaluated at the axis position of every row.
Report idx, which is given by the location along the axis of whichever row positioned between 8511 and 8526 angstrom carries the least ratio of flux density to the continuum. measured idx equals 8517.5 angstrom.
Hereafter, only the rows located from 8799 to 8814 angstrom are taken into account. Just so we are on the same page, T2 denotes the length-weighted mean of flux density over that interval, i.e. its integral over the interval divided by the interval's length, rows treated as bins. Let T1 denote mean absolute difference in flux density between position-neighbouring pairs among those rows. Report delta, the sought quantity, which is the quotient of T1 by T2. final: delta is 0.030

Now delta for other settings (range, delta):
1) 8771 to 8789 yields 0.031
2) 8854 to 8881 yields 0.019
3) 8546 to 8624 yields 0.024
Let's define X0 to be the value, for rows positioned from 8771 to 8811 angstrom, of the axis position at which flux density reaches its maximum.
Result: 8792.5 angstrom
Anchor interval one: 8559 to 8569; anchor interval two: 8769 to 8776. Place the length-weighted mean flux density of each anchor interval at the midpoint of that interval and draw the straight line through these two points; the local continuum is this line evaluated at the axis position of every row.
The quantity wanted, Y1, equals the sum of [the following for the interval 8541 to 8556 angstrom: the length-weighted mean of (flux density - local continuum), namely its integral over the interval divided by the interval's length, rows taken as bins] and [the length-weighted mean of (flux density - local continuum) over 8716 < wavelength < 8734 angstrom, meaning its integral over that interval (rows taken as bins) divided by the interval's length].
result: -1.5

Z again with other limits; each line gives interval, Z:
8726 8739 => 8727.5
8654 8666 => 8655.0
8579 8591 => 8580.0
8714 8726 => 8720.0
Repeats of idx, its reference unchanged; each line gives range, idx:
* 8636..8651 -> 8650.0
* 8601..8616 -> 8612.5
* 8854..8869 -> 8865.0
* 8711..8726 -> 8725.0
